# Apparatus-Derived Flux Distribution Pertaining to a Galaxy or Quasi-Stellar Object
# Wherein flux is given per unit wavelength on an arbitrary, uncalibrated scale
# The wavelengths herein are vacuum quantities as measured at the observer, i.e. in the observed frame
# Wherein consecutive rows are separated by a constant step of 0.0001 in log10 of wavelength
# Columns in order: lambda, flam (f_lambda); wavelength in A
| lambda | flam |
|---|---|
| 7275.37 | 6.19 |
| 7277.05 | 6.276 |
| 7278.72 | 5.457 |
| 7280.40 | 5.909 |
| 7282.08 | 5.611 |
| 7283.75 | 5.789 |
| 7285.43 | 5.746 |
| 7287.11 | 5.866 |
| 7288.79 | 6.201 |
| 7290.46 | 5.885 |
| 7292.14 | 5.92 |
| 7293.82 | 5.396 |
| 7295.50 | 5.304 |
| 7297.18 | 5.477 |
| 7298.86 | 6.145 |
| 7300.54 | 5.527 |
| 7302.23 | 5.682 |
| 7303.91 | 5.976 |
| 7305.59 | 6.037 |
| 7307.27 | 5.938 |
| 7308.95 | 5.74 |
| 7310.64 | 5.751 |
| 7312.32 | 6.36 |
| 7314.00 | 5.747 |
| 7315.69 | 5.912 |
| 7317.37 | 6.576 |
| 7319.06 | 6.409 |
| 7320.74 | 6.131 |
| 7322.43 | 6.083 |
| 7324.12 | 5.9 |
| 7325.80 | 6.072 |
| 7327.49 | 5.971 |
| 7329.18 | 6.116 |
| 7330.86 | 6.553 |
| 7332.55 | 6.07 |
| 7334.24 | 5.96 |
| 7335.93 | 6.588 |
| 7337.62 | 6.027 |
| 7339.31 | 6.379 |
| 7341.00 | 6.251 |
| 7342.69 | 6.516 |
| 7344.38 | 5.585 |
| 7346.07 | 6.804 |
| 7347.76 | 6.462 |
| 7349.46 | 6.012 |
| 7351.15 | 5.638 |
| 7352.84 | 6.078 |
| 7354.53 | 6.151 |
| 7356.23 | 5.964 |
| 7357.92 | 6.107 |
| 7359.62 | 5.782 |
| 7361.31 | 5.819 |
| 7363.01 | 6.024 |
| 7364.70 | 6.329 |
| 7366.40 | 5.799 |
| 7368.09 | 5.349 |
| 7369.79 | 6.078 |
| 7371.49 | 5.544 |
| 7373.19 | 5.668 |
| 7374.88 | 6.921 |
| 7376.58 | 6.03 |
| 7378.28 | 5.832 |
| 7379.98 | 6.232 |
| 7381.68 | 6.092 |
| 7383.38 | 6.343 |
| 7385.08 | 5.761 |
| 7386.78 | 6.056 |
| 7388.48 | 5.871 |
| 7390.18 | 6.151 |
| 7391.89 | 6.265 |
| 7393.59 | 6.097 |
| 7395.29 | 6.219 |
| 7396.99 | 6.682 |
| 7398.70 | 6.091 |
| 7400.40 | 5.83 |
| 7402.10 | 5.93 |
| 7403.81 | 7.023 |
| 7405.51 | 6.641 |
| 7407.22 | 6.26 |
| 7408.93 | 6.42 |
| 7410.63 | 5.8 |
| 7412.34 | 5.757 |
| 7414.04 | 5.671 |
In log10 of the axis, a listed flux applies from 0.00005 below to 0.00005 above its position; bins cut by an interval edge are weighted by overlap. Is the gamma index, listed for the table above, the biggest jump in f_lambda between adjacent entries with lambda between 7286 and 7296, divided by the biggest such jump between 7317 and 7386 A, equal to 0.42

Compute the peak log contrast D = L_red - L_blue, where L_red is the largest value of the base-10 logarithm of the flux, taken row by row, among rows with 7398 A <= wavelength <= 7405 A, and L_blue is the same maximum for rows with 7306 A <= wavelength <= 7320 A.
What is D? 0.029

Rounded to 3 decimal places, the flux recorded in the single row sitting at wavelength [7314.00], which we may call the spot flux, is 5.747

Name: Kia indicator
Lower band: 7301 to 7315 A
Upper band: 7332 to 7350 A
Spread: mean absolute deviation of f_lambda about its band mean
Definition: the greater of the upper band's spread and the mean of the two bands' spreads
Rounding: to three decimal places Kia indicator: 0.282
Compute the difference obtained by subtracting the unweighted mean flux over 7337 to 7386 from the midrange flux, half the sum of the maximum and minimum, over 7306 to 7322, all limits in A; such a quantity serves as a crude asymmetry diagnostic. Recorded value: 0.10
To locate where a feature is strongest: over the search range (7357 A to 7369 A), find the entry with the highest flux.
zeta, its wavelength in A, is 7364.70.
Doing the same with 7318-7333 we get 7330.86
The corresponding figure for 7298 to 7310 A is 7298.86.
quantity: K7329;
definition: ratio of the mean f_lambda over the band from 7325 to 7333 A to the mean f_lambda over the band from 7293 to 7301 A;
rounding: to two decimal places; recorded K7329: 1.11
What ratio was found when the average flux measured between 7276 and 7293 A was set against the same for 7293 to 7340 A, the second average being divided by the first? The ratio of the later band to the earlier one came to 1.02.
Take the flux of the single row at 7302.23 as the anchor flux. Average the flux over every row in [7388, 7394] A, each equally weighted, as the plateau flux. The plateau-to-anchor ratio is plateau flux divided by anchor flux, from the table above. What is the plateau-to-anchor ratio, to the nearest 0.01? 1.07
